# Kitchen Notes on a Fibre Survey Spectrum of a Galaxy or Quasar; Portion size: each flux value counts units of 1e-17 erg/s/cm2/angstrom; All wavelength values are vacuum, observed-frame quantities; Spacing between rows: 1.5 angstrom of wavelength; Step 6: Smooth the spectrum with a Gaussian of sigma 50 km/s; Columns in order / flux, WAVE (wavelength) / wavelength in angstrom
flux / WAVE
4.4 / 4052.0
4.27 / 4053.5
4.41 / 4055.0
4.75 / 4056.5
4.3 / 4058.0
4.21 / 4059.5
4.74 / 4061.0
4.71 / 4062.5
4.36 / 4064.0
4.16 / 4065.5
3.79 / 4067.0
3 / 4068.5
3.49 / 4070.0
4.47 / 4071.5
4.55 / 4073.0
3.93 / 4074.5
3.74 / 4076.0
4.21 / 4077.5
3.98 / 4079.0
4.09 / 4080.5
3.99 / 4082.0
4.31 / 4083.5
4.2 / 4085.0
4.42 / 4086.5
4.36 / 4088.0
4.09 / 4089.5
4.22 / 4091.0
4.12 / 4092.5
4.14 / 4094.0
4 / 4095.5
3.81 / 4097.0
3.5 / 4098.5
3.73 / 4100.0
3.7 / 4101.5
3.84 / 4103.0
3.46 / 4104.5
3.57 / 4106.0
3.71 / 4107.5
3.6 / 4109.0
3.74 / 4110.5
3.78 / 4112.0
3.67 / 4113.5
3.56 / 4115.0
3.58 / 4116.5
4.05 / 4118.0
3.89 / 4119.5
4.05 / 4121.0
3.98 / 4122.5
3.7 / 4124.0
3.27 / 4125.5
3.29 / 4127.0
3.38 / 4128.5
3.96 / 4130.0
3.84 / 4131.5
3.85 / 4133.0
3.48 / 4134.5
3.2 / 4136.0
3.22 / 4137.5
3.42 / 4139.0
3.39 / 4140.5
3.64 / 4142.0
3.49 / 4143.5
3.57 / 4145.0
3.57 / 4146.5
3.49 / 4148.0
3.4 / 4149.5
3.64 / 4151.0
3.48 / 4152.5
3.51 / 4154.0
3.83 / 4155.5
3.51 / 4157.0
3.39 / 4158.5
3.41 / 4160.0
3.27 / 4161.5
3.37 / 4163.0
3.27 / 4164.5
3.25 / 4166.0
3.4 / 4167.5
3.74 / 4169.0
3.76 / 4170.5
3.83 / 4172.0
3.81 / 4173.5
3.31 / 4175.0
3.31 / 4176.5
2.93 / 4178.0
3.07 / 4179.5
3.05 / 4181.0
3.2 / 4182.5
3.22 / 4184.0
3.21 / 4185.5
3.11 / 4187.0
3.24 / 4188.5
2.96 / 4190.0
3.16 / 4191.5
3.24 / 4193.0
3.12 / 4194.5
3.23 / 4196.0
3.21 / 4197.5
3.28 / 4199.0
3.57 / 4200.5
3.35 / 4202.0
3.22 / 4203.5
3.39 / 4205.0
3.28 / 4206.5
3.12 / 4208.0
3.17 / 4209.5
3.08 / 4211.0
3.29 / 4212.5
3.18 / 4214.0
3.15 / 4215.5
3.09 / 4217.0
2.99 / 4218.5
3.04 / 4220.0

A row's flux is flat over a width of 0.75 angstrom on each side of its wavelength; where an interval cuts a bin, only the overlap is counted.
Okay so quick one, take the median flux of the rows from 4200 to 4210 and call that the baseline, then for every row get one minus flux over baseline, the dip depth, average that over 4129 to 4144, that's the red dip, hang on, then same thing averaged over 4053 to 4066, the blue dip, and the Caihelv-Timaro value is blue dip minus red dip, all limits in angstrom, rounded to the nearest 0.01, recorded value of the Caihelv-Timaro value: -0.27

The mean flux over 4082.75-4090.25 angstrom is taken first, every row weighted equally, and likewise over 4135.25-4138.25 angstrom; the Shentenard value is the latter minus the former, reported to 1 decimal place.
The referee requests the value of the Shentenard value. -1.1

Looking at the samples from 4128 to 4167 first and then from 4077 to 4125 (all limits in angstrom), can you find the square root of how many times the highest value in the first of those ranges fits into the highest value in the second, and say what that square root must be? 1.06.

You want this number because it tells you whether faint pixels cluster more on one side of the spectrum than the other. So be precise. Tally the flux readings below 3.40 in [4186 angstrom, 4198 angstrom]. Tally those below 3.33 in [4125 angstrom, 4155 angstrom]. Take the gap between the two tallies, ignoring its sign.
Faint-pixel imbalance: 4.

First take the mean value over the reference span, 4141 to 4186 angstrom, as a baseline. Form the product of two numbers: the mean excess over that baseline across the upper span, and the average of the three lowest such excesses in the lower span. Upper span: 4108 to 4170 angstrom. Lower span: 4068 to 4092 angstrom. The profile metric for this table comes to -0.003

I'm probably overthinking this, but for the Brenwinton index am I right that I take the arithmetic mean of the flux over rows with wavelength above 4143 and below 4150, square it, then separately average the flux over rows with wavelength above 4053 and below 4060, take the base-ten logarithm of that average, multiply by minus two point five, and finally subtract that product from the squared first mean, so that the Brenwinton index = 13.9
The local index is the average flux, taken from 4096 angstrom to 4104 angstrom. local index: 3.72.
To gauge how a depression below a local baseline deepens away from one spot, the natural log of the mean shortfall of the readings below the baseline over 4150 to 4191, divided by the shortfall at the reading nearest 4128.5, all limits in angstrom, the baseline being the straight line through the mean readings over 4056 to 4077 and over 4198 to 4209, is -1.0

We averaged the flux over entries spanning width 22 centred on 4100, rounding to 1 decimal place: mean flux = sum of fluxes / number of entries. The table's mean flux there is 3.8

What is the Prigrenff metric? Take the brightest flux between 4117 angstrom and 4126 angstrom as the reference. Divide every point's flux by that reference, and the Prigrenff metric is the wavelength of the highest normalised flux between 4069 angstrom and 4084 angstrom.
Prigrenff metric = 4073.0 angstrom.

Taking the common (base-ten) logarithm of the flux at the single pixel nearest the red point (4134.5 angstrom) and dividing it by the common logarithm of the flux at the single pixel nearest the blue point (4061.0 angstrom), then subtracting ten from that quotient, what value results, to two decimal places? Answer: -9.20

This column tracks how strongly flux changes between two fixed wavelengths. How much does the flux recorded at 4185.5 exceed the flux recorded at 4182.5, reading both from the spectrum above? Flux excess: 0.0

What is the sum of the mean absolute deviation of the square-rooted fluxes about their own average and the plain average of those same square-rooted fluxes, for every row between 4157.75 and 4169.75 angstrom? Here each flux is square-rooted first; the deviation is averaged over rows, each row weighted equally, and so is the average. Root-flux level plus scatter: 1.87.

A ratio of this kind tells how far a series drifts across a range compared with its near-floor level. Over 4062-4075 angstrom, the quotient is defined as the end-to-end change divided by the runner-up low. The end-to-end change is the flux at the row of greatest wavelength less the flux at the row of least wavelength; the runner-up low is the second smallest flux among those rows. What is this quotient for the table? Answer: -0.22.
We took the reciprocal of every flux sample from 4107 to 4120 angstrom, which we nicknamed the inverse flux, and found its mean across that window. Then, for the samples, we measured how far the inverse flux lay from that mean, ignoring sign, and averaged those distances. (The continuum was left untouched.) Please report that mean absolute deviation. 0.0084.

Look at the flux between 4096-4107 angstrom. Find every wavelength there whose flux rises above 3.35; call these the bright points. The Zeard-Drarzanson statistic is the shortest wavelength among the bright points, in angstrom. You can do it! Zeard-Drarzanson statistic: 4097.0 angstrom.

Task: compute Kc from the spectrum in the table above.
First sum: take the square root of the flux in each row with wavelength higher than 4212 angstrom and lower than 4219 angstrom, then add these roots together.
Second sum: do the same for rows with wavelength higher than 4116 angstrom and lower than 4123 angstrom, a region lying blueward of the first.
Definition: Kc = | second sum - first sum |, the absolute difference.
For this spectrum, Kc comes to 1.03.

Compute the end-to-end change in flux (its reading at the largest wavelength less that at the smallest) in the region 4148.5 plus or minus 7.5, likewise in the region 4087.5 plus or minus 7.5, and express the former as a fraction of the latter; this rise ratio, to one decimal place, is 3.8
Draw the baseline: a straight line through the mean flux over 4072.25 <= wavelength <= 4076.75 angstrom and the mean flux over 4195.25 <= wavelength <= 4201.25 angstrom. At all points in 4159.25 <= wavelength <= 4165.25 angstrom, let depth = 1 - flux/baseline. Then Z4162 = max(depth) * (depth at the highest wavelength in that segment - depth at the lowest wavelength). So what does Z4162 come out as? 0.003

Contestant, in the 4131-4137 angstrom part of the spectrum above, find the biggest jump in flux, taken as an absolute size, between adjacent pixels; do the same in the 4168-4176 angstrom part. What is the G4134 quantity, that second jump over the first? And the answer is 1.4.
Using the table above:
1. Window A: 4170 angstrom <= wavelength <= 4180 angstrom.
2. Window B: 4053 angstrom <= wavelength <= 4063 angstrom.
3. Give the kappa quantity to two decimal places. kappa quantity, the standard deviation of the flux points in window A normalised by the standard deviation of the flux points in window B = 1.54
